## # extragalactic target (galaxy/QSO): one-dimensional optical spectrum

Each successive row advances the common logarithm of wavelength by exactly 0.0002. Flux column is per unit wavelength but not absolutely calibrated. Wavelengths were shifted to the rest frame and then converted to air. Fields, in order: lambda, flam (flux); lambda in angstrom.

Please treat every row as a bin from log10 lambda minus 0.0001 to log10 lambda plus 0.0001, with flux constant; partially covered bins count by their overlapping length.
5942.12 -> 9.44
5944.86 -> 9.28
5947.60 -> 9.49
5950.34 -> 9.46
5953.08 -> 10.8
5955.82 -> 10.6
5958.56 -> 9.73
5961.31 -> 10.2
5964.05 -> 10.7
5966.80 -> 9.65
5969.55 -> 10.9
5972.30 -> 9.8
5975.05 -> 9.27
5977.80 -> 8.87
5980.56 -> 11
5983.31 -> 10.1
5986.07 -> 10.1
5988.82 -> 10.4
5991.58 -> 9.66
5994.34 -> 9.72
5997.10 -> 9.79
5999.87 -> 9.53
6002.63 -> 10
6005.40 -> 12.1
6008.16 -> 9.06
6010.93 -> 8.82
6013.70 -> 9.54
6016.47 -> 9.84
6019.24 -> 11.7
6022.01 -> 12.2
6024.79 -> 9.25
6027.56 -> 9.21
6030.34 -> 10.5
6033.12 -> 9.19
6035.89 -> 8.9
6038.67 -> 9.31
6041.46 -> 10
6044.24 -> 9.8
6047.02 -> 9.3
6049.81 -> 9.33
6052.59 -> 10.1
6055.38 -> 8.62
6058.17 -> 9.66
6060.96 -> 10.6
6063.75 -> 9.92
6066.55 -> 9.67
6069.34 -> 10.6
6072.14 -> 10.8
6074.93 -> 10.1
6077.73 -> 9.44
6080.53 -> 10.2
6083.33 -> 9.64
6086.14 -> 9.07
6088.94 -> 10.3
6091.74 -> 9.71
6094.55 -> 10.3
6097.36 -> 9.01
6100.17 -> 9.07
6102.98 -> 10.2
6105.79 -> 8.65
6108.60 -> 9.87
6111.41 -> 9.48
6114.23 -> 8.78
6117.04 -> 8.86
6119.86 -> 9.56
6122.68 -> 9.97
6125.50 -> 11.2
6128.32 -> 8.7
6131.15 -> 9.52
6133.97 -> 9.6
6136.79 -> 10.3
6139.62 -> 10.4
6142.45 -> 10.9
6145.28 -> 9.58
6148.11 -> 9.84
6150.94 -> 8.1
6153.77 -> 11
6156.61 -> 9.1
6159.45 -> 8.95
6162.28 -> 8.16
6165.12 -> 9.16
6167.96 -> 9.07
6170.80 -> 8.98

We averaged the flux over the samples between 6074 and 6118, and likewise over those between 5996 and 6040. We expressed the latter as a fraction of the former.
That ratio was 1.041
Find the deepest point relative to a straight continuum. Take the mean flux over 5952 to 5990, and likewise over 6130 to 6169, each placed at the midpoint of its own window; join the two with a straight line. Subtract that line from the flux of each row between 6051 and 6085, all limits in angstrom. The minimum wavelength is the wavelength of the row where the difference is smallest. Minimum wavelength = 6055.38 angstrom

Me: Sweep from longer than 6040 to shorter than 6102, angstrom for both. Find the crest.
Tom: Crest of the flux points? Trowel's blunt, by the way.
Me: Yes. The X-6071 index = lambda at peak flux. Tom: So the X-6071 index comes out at 6072.14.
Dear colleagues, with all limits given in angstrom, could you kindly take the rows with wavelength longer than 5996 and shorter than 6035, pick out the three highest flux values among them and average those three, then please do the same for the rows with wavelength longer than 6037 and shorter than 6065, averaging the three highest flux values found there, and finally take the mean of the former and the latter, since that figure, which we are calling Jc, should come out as 11.1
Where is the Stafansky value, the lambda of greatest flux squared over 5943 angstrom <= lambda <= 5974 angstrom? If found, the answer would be 5969.55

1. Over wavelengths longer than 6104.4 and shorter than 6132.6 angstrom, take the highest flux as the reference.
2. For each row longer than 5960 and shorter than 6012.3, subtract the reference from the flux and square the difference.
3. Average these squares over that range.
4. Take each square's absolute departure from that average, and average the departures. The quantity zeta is 1.31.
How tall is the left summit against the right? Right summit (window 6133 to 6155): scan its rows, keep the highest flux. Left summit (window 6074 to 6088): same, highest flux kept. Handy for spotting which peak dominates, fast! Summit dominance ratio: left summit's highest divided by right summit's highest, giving 0.93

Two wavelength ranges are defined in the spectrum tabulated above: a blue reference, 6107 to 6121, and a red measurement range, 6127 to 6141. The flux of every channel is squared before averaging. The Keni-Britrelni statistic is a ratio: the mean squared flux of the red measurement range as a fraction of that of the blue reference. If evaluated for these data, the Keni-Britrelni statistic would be 1.09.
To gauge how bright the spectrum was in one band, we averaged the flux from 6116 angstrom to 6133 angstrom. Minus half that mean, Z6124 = -4.82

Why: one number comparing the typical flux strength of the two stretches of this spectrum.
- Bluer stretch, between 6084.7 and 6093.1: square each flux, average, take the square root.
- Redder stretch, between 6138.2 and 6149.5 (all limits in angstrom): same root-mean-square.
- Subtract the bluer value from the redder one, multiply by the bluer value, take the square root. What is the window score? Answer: 2.2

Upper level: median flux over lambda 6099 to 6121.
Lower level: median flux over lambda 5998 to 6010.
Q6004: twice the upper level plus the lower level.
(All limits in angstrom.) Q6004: 28.3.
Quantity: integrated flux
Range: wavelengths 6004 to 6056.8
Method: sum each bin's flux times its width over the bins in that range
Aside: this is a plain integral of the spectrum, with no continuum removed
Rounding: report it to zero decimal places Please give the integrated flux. 519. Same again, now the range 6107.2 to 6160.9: 519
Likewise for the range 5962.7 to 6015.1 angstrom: 521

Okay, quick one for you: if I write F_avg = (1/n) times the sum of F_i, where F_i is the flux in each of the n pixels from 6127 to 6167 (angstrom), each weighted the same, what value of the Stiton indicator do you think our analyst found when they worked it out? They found 9.52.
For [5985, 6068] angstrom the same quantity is 9.86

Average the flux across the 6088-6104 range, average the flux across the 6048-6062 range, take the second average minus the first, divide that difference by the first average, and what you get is -0.01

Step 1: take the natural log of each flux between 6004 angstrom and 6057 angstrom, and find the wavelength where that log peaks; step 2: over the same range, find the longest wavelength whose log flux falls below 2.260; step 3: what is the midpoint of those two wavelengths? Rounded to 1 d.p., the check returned 6038.7 angstrom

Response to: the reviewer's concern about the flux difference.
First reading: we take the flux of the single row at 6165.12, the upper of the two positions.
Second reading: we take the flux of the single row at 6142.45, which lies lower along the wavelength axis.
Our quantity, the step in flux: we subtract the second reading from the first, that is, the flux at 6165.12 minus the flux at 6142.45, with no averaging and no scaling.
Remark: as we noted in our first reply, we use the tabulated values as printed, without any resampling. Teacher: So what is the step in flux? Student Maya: -1.7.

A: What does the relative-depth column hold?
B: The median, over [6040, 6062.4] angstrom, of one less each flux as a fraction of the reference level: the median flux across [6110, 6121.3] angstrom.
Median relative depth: -0.06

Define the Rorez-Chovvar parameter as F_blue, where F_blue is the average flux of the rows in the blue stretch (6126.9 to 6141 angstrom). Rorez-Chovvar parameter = 9.7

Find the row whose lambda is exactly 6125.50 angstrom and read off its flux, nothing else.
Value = 11.2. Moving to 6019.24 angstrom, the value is 11.7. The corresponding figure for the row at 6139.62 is 10.4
